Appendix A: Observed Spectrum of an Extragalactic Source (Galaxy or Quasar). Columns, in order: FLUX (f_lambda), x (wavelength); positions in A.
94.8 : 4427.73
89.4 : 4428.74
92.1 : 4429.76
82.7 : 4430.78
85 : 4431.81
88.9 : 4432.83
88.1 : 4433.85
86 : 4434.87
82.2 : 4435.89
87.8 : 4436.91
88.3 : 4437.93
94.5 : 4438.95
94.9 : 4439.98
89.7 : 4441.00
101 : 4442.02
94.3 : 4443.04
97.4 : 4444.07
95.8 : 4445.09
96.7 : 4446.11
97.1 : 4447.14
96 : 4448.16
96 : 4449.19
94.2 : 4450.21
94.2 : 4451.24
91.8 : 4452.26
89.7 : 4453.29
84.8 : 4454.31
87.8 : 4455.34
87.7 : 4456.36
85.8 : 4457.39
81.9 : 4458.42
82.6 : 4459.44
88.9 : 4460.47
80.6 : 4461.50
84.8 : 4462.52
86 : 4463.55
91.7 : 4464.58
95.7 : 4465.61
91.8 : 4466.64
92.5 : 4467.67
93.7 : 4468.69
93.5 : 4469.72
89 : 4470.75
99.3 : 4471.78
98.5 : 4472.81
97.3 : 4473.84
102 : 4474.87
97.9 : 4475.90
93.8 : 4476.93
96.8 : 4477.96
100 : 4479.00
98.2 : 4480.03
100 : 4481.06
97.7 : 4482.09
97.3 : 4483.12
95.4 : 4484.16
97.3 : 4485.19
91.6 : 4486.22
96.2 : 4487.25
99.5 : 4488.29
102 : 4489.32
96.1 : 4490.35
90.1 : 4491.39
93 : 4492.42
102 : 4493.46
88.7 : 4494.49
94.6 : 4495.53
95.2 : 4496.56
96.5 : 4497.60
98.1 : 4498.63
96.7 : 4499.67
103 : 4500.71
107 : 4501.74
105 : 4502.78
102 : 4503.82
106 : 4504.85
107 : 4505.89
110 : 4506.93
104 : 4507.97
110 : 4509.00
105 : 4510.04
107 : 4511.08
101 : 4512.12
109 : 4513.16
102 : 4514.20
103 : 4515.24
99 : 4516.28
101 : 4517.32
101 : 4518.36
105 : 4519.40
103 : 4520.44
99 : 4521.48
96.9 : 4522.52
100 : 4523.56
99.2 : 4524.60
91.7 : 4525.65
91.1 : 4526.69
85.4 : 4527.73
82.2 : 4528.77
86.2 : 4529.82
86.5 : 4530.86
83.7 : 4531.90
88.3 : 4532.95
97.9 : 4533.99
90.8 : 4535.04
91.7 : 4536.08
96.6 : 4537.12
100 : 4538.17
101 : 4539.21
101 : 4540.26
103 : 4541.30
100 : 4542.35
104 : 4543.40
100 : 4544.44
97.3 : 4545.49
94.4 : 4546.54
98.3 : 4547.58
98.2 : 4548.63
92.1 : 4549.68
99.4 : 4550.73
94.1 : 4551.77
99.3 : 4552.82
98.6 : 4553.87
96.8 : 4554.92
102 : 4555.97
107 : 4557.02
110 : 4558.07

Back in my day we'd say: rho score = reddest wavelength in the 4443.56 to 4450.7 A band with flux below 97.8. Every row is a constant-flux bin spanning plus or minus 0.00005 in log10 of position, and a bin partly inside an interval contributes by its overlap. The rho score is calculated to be 4450.21 A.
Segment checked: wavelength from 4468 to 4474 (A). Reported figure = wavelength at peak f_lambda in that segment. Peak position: 4471.78 A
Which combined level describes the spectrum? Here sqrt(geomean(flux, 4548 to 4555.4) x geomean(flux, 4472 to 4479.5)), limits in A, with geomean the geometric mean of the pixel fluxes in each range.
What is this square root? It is 97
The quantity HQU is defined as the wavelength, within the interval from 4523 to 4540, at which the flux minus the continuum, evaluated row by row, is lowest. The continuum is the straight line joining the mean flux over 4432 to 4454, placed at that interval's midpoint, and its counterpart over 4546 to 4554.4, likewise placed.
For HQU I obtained 4528.77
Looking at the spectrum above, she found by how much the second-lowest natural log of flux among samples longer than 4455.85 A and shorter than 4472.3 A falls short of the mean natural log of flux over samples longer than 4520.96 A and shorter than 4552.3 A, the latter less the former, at 0.15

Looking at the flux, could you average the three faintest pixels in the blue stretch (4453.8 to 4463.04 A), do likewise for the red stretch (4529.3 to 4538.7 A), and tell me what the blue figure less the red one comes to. -4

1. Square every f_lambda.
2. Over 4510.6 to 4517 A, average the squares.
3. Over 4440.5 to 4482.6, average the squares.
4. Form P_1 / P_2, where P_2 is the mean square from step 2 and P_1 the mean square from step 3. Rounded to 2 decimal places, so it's 0.81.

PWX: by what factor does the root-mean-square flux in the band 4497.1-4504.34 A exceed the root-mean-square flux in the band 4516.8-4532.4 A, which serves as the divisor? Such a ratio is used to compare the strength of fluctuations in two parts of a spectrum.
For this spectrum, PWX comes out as 1.07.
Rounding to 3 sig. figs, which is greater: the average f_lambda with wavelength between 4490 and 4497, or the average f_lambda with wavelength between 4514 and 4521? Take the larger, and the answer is 102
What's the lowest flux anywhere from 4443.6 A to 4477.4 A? 80.6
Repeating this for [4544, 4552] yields 92.1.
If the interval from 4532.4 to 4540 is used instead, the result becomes 88.3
